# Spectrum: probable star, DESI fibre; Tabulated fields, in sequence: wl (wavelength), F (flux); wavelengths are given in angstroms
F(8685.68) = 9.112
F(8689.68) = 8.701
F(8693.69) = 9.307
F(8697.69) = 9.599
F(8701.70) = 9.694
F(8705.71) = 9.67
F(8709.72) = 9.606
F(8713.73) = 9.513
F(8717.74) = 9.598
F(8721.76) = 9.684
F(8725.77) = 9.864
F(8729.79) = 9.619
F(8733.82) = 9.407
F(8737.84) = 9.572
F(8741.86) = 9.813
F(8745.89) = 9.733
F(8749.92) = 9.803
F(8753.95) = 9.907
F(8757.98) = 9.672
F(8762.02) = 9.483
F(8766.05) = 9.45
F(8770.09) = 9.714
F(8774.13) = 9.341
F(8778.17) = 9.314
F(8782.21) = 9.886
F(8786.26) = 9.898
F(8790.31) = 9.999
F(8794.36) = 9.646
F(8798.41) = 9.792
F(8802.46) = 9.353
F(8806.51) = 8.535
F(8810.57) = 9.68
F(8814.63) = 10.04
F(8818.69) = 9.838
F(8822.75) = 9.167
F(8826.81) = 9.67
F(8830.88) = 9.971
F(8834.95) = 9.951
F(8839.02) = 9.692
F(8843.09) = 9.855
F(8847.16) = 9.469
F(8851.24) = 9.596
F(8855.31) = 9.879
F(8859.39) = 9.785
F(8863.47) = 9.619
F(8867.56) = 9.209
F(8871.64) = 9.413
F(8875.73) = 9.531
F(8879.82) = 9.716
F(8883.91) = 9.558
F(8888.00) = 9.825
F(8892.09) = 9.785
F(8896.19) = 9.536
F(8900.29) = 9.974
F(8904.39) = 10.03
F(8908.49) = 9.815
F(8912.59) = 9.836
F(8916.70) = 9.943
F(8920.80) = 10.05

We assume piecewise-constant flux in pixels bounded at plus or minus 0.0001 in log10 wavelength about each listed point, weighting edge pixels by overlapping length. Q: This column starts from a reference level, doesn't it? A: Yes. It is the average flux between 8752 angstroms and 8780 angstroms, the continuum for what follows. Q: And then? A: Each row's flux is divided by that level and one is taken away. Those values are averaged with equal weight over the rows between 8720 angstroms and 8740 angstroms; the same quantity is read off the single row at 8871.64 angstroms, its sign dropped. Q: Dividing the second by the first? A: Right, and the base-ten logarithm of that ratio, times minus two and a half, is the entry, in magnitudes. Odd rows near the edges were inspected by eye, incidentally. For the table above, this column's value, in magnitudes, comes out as -0.7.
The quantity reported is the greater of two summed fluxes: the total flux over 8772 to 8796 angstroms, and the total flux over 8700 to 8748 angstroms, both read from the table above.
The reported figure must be 116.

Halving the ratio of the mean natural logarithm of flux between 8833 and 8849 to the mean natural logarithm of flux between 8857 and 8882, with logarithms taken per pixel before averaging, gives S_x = 0.505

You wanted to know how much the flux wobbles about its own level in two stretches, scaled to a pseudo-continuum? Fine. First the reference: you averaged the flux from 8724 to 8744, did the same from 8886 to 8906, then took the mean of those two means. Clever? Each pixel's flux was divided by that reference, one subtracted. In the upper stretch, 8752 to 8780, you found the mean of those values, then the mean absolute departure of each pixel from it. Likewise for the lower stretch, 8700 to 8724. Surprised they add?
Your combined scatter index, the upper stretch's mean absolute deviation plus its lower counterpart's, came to 0.024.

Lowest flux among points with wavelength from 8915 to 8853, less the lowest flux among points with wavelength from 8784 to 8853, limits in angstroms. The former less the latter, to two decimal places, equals 0.67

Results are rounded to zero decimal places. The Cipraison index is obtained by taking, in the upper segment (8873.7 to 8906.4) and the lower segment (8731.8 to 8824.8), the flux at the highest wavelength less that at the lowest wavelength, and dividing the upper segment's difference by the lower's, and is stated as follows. -2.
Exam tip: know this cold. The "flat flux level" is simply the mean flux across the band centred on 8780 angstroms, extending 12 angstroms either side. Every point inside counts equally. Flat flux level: 9.69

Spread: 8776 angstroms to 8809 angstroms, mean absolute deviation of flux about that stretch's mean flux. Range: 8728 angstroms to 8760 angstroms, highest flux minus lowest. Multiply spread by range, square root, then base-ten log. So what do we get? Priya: -0.37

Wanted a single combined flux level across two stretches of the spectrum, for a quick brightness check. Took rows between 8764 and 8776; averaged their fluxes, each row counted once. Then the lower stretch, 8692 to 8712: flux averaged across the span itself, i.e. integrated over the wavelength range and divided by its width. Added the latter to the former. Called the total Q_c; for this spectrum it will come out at 19.1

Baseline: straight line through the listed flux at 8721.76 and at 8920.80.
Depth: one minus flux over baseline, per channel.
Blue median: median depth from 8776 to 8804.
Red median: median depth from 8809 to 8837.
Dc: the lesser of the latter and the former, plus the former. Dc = 0.0058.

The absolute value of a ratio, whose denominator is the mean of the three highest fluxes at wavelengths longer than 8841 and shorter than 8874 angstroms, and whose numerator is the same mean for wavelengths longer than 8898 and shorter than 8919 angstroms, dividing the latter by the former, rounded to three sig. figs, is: 1.01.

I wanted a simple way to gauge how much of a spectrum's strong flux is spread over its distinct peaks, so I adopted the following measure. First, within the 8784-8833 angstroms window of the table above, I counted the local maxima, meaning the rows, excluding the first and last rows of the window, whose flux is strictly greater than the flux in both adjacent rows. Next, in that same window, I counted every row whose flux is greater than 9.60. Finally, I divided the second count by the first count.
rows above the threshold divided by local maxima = 3.0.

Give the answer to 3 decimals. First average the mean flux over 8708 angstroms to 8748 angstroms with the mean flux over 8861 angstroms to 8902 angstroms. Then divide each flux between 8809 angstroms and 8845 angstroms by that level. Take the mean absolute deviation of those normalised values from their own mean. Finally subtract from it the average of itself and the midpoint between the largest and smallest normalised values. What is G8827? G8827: -0.489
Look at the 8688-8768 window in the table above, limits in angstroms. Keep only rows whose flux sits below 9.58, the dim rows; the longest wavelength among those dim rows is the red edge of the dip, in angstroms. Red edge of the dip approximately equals 8766.05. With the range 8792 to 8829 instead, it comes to 8822.75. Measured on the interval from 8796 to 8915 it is 8896.19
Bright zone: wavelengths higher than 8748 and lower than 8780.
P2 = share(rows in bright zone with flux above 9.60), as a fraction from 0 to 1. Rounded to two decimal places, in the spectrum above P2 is 0.50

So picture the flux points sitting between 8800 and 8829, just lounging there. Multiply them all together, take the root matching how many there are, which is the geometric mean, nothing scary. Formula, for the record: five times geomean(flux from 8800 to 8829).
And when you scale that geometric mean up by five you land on 47.3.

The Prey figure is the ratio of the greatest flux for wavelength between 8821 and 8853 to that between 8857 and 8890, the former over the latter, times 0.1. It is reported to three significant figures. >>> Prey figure 0.101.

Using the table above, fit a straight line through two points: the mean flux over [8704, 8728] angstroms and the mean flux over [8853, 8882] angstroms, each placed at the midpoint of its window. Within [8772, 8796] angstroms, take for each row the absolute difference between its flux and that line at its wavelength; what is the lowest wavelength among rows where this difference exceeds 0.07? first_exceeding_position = 8774.13 angstroms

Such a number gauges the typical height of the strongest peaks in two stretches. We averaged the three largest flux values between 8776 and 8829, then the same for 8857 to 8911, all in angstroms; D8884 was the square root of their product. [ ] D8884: 9.96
